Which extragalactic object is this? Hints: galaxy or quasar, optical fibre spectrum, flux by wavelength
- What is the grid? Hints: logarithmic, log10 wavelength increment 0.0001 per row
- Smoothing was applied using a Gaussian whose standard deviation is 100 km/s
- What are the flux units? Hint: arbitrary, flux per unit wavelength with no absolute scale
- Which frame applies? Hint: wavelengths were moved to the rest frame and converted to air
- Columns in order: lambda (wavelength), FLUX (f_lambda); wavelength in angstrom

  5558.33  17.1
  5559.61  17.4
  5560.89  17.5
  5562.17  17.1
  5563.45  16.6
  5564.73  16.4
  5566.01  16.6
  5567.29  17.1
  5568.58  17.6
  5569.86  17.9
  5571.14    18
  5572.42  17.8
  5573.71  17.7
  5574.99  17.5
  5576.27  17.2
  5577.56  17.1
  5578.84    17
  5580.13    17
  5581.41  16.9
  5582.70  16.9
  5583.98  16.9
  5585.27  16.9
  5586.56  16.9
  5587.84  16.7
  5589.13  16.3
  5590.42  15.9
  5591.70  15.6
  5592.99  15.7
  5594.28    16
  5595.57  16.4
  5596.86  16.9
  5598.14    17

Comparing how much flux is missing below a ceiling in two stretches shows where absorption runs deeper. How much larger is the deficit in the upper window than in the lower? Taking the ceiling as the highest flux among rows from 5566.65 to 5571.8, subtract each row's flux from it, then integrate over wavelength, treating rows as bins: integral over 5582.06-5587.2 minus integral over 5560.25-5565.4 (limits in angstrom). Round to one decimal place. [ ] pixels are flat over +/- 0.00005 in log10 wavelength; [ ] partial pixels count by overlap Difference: 0.0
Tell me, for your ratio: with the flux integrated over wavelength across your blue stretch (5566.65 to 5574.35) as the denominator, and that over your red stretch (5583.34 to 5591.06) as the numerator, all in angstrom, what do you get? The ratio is 0.942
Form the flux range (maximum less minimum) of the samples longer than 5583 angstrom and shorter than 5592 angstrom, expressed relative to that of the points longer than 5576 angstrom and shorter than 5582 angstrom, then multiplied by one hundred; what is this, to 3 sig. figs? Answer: 433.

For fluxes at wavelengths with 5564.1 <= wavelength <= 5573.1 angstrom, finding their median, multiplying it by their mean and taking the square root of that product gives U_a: 17.5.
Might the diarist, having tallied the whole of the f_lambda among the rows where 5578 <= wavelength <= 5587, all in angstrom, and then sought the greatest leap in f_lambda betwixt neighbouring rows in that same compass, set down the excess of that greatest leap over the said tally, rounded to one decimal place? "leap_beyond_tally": -118.4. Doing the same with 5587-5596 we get -112.2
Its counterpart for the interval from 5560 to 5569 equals -118.4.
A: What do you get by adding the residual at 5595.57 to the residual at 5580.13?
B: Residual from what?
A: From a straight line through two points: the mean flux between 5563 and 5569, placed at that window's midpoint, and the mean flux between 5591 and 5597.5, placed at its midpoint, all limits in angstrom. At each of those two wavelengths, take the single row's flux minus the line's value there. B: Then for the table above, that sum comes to 0.82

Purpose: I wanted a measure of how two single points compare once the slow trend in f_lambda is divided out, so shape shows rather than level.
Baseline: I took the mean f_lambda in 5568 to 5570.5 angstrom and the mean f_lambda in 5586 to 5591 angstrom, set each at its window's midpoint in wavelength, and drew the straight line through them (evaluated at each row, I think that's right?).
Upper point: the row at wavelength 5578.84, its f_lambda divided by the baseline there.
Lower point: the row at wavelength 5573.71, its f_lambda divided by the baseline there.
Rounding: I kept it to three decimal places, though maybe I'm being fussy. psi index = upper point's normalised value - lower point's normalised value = -0.020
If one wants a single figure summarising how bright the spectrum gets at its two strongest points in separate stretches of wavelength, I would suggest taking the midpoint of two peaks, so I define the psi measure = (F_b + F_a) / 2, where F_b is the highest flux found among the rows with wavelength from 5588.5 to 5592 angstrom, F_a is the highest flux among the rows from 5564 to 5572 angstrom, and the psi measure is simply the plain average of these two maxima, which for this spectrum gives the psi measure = 17.15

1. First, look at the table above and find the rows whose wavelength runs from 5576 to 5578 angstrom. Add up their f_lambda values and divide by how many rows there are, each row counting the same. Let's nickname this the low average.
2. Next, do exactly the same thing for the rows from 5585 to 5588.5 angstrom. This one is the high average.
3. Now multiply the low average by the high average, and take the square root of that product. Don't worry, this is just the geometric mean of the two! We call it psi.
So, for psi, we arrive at 17.0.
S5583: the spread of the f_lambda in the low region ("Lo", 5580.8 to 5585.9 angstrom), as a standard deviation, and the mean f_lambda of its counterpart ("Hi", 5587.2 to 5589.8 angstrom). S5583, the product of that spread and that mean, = 0.0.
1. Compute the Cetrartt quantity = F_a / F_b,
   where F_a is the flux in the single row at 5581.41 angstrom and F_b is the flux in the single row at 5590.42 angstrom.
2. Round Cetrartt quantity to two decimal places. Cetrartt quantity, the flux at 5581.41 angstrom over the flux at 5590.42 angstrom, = 1.06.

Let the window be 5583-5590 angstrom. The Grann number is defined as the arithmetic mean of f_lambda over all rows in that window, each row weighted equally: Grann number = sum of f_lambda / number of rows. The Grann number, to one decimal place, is 16.7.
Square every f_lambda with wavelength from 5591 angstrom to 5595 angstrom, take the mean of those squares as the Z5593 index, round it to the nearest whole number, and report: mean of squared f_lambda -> 249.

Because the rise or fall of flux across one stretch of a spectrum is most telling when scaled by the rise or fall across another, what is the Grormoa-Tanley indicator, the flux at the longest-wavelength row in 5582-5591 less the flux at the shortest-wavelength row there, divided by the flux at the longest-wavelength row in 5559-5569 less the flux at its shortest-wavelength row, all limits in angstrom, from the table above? -5.0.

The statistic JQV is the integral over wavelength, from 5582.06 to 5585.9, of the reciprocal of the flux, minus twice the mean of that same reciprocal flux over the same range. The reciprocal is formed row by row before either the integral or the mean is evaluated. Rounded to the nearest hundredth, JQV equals 0.11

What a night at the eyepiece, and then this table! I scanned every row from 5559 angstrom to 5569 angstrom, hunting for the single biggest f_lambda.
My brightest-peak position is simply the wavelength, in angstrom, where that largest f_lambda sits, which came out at 5568.58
